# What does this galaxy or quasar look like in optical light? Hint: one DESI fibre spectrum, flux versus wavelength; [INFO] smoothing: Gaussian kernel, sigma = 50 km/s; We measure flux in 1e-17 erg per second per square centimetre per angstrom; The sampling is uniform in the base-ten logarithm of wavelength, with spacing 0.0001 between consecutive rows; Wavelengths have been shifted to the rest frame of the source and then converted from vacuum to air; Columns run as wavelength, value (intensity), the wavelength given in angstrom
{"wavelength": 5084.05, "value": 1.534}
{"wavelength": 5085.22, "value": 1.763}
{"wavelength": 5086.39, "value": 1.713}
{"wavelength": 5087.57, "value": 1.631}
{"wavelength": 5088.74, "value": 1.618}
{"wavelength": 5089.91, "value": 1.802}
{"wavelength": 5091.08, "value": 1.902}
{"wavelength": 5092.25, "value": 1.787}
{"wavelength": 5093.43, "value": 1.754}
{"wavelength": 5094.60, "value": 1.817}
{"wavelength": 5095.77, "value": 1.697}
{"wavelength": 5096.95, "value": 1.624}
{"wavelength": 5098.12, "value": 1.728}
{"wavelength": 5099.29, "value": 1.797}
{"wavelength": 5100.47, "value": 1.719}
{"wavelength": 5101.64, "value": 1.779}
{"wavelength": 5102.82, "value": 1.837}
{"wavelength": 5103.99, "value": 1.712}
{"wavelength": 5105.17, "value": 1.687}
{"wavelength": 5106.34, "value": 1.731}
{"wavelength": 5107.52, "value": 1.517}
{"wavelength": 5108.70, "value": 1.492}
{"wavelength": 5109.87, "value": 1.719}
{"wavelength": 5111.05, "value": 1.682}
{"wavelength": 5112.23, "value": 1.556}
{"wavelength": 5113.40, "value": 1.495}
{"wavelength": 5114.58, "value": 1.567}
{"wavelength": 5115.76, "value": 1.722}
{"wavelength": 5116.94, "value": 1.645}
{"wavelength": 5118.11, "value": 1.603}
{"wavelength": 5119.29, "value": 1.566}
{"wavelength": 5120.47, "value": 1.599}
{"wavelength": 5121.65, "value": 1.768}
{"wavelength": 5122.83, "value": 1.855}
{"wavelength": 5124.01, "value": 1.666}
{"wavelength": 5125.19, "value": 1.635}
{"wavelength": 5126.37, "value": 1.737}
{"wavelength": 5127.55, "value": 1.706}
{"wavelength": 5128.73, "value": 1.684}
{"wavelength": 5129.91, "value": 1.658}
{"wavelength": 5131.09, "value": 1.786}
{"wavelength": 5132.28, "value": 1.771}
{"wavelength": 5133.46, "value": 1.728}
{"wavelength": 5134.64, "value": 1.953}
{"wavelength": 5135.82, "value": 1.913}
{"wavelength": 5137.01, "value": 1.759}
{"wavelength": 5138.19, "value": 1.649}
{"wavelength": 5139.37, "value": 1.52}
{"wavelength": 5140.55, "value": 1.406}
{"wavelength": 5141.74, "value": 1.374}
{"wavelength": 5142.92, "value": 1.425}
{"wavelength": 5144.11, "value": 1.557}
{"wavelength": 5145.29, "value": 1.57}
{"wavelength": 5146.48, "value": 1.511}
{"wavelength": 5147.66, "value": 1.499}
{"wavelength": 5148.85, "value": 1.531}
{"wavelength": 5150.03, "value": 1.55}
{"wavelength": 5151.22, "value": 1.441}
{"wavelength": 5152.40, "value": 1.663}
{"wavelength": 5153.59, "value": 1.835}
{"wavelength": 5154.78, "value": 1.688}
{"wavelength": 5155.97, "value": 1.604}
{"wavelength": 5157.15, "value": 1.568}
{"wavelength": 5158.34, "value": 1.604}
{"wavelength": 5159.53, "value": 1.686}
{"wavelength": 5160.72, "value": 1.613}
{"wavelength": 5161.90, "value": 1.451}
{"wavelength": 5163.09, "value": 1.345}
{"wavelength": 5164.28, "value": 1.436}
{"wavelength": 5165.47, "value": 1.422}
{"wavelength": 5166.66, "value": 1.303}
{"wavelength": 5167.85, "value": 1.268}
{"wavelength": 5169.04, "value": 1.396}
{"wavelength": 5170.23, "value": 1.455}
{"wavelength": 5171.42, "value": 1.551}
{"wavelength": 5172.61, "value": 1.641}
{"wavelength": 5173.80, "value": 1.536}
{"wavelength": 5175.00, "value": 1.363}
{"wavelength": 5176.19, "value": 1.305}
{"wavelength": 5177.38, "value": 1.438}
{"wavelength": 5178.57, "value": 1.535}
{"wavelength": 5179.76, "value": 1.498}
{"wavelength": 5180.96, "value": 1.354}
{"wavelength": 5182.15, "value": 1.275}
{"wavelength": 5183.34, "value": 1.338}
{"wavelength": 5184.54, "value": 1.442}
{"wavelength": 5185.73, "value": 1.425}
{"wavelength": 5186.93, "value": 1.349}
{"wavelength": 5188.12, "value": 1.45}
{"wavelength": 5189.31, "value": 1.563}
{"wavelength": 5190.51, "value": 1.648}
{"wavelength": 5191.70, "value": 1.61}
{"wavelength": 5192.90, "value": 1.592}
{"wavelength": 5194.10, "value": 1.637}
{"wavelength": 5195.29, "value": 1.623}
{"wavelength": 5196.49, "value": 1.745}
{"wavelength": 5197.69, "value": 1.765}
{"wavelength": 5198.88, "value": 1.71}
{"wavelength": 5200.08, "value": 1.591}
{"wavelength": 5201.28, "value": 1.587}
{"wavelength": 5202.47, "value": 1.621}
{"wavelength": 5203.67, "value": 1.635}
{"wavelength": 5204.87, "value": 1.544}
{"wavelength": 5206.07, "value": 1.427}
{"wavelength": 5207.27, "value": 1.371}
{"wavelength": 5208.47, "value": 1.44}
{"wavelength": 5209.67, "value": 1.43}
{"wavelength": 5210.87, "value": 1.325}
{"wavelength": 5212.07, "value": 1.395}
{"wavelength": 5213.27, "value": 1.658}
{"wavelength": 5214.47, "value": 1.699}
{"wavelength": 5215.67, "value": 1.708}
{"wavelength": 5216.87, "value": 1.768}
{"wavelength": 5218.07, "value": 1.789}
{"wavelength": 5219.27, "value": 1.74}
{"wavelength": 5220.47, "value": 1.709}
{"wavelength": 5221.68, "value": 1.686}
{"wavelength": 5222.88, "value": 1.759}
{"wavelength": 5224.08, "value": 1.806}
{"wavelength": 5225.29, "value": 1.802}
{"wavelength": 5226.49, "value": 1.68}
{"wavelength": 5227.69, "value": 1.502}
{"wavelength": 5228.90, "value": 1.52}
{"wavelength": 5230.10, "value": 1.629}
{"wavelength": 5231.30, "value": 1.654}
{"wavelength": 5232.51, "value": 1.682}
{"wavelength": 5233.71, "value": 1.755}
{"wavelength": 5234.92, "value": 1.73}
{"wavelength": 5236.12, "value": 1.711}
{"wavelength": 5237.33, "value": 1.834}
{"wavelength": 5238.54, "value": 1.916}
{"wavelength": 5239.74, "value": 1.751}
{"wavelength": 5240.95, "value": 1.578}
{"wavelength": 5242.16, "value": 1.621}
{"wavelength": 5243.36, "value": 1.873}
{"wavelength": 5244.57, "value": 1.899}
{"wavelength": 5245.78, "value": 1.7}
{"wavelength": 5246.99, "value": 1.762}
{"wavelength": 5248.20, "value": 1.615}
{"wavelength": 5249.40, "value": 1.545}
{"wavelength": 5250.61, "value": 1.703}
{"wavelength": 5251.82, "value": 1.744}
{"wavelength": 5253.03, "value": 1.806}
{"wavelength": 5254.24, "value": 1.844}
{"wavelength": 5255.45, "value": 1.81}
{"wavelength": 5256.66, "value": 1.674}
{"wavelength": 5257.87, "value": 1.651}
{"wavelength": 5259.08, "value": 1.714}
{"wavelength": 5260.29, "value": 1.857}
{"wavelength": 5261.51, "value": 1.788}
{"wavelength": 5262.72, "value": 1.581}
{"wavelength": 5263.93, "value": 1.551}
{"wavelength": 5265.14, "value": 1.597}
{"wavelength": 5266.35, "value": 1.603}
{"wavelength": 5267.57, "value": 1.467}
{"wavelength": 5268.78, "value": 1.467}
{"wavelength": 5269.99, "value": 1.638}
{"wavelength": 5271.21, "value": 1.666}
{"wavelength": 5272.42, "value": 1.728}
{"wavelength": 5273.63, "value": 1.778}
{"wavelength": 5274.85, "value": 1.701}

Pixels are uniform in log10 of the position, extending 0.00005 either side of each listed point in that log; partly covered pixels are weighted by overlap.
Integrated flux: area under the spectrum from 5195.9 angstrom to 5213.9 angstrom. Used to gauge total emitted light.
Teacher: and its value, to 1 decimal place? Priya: 27.9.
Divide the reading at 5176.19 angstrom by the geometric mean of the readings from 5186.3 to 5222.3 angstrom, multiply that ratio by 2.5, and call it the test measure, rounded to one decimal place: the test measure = 2.1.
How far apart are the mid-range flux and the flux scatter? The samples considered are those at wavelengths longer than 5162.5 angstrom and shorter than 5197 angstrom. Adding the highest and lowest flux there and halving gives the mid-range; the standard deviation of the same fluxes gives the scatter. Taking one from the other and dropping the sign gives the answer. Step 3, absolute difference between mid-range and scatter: 1.38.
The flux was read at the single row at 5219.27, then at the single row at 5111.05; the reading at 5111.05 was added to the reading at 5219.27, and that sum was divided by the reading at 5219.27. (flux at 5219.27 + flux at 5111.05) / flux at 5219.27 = 1.97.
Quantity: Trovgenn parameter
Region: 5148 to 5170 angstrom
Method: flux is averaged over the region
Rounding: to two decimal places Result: 1.52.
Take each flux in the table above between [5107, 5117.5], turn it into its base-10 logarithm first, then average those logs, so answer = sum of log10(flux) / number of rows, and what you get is 0.203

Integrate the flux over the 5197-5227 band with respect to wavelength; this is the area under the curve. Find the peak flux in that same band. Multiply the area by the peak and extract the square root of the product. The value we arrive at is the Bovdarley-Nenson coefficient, 9.39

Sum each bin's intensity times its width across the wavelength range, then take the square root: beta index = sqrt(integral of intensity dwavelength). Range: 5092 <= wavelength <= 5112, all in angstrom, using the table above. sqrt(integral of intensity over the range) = 5.84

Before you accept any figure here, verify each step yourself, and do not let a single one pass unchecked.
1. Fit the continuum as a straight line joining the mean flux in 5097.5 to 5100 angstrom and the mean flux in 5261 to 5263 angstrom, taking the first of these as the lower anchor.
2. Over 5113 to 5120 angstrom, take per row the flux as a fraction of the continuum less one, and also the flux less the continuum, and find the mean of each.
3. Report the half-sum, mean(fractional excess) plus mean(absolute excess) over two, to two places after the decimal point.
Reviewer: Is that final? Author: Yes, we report -0.12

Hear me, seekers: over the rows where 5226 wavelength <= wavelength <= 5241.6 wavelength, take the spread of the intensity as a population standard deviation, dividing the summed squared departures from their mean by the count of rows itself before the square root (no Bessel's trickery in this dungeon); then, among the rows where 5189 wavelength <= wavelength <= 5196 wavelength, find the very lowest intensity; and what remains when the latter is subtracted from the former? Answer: -1.5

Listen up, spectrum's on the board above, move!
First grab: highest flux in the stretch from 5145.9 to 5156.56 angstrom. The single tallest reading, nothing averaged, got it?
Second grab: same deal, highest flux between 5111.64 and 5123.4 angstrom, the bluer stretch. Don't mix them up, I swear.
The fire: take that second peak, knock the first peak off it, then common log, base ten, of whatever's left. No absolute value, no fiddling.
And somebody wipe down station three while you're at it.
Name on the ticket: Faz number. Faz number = -1.7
